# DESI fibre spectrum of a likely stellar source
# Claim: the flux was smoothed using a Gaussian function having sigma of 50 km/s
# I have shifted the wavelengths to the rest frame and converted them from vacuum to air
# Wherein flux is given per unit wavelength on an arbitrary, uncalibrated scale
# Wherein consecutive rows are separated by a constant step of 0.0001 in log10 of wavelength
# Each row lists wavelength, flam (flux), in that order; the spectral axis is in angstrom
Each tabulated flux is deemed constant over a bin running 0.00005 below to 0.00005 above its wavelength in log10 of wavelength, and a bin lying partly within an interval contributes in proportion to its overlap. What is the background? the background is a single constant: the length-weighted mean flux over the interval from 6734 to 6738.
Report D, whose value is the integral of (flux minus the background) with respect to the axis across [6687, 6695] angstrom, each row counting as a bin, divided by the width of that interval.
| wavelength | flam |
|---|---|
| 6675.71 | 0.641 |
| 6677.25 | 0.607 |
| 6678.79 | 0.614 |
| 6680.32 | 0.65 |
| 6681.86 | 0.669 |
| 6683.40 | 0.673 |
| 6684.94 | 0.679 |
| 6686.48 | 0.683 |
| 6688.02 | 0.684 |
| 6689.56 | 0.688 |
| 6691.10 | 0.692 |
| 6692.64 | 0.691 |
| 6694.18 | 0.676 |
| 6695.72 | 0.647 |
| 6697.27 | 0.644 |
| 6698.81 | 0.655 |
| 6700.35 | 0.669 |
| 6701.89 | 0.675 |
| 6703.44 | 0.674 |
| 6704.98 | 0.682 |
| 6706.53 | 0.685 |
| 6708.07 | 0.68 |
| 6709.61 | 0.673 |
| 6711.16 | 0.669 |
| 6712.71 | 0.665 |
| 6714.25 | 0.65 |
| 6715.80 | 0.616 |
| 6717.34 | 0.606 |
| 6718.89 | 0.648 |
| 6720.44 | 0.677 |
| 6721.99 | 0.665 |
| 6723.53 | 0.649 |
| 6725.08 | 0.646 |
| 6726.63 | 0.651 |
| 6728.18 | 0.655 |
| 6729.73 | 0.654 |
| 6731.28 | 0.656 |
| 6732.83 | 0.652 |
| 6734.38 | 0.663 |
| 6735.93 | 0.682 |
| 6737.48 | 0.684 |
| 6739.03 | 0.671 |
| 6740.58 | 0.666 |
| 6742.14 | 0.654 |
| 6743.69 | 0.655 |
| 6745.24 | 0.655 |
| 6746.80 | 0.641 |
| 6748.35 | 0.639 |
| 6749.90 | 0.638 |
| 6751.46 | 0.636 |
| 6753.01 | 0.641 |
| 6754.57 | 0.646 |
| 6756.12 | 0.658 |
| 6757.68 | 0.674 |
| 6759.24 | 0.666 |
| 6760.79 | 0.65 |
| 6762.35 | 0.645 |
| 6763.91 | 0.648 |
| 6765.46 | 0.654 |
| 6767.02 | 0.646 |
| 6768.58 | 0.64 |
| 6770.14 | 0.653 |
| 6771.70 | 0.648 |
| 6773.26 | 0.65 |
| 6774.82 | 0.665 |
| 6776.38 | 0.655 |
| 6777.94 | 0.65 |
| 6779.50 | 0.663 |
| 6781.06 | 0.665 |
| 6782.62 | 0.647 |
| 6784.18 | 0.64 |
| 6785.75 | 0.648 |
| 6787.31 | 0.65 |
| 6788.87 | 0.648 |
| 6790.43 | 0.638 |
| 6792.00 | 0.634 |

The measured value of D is 0.008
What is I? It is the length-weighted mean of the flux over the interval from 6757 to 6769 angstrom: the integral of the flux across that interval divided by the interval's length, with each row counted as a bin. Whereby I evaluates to 0.653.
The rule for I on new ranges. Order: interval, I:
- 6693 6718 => 0.661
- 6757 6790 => 0.653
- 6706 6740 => 0.659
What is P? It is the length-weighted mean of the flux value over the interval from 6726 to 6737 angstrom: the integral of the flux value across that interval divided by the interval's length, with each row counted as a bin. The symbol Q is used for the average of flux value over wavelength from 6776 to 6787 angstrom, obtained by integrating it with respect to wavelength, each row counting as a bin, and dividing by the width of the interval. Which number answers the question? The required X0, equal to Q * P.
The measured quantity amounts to 0.4305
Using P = 0.660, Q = 0.652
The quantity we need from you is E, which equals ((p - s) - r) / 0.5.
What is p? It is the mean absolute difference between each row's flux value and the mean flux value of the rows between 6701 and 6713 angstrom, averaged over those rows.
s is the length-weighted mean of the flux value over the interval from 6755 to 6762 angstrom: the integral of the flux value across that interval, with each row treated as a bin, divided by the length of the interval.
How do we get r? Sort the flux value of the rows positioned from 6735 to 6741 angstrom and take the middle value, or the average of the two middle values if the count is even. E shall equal -2.66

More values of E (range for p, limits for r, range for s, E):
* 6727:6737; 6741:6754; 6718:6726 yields -2.58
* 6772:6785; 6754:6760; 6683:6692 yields -2.68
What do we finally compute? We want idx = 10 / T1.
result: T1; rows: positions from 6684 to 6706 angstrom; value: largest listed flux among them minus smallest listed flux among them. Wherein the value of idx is 208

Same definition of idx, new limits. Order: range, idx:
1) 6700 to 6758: 127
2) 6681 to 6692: 435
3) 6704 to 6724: 127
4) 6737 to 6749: 222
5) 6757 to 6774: 294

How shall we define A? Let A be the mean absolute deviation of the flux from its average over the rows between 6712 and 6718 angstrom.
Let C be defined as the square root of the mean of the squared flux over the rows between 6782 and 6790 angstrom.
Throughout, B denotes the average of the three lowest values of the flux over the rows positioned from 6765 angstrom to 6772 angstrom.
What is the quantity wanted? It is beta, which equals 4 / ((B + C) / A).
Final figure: 0.072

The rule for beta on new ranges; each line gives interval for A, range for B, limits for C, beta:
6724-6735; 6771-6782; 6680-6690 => 0.011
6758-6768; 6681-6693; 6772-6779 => 0.017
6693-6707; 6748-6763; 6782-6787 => 0.039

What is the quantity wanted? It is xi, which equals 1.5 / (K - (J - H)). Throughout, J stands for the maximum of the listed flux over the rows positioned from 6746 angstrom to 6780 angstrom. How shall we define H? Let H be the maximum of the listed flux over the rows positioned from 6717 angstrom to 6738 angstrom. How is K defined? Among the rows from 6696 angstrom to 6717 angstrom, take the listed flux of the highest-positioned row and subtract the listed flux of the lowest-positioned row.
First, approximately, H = 0.684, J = 0.674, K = -0.03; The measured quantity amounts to -83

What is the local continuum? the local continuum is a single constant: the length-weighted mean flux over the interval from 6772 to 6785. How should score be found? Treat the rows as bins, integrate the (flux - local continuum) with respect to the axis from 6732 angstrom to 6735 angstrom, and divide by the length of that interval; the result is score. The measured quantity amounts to 0.003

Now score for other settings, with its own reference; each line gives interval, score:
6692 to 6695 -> 0.029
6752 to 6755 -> -0.011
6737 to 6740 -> 0.022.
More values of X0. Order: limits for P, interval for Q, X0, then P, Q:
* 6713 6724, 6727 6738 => 0.4280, 0.646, 0.663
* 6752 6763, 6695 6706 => 0.4341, 0.654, 0.664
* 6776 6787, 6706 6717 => 0.4308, 0.652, 0.660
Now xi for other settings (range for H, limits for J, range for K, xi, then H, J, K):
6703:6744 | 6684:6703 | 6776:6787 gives -107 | 0.685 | 0.692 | -0.01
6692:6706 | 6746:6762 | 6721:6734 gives 375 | 0.691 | 0.674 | -0.01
